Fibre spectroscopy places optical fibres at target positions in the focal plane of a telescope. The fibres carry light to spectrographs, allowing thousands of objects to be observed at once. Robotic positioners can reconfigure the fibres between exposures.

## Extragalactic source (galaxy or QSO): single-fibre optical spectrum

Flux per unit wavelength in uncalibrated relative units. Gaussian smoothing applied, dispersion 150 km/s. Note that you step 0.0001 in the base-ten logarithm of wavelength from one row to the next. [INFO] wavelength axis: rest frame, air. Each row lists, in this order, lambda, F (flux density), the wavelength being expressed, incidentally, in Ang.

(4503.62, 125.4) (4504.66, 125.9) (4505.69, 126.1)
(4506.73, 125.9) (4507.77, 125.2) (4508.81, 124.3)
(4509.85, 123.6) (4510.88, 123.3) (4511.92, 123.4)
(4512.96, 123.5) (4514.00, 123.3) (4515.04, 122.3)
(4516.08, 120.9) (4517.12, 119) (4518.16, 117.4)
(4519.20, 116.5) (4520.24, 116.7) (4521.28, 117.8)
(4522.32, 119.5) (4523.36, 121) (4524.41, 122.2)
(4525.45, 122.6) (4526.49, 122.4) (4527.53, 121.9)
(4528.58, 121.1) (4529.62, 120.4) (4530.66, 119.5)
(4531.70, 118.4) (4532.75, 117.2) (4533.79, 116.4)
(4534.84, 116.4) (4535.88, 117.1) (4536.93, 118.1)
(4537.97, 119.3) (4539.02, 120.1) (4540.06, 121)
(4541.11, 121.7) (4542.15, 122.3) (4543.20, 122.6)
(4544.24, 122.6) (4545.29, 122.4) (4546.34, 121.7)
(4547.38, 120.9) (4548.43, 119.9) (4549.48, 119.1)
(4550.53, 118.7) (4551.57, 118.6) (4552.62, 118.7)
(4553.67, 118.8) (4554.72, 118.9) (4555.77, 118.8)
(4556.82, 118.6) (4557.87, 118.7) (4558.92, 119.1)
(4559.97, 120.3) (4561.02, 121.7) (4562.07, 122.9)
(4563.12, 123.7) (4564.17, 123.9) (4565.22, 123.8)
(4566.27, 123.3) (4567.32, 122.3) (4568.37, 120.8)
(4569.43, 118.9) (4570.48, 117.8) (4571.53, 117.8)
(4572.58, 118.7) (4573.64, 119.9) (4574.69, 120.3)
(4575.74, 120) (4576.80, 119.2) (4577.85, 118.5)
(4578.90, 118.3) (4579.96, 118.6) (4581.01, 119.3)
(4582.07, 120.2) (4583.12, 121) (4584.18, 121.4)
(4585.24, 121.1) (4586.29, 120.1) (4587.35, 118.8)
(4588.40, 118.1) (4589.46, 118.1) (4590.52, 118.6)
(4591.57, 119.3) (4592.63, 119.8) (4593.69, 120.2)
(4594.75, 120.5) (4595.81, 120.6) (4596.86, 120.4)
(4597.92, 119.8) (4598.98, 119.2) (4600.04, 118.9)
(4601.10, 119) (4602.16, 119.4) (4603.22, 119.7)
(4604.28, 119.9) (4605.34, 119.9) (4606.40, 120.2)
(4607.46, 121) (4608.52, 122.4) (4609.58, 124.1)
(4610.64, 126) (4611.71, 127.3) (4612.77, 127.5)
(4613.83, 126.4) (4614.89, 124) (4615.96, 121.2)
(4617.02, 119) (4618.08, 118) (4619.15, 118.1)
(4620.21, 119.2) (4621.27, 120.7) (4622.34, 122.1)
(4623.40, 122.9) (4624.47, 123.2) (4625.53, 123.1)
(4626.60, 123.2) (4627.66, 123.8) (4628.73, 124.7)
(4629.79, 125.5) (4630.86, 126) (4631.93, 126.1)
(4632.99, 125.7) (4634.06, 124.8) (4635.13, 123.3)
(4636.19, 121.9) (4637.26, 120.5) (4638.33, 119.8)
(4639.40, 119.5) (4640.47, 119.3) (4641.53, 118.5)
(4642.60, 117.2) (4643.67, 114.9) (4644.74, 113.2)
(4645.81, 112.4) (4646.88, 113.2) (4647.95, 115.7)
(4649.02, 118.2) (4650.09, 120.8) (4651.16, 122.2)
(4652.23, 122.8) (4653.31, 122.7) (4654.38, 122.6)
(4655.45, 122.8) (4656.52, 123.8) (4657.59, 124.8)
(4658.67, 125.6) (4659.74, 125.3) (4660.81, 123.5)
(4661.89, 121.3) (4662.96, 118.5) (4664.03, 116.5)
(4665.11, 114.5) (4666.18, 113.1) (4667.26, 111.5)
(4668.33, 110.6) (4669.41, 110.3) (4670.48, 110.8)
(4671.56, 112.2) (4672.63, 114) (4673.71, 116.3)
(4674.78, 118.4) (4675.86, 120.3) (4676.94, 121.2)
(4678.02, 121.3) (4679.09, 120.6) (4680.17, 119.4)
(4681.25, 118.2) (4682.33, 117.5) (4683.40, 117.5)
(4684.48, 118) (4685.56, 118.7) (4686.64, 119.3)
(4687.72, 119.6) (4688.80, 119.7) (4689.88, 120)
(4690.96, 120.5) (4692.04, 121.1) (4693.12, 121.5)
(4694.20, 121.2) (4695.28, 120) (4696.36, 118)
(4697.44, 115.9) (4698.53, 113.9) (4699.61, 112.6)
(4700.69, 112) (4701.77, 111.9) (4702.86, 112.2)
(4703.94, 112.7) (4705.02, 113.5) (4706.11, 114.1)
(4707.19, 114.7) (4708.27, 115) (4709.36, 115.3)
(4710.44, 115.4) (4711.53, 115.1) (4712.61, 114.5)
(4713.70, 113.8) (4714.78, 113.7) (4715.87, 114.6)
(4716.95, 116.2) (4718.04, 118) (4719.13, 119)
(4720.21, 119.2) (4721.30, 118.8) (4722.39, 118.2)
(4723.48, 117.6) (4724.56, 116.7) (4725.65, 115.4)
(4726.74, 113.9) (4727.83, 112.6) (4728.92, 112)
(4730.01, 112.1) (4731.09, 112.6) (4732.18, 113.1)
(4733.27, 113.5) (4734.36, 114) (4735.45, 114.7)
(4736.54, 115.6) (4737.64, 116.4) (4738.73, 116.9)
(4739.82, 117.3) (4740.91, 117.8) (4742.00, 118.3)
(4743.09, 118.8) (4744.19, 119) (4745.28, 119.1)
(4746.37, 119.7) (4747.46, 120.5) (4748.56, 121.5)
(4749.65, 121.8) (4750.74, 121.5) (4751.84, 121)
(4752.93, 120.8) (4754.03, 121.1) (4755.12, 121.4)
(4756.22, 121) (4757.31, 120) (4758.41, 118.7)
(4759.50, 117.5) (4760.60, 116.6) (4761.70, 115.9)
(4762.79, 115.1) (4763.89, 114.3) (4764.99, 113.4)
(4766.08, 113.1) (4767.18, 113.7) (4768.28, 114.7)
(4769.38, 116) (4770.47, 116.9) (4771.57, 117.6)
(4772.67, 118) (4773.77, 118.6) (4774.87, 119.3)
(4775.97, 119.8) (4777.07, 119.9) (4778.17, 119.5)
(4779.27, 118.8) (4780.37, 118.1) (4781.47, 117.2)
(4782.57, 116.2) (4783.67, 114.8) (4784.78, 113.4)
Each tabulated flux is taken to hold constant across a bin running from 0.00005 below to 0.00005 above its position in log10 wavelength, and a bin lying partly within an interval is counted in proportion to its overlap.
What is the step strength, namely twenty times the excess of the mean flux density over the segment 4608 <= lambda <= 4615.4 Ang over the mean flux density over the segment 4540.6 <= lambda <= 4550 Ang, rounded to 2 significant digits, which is 78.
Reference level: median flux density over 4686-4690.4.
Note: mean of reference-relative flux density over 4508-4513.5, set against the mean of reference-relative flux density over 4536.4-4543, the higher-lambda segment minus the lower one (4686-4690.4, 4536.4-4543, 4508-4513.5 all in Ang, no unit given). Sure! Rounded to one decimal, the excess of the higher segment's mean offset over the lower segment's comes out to -3.2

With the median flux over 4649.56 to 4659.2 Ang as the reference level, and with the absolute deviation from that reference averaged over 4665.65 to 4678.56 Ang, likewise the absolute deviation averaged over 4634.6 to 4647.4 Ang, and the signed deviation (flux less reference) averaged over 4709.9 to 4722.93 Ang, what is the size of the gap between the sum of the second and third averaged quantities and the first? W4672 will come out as 9.1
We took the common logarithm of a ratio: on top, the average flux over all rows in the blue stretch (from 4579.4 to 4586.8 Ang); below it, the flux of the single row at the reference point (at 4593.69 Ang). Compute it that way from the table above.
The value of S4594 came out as 0.00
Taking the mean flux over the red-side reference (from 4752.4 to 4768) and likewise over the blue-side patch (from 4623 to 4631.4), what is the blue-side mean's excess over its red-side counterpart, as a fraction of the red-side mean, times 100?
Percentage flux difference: 5.7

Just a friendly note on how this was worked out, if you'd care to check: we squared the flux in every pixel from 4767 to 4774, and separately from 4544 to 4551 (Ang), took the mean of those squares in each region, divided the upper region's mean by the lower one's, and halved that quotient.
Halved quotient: 0.47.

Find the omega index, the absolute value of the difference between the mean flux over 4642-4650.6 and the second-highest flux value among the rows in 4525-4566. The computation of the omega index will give 8.1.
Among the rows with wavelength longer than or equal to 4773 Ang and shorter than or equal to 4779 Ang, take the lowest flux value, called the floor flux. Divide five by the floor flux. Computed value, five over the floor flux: 0.0422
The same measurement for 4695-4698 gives 0.0431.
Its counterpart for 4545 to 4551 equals 0.0421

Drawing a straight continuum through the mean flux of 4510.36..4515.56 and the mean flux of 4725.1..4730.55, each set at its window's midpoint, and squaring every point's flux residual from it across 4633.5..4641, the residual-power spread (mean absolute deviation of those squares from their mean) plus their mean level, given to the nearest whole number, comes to 33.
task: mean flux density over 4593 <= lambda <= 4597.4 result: 120.4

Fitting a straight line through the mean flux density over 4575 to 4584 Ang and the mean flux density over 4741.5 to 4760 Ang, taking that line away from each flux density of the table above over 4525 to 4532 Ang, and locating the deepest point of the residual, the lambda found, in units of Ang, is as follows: 4531.70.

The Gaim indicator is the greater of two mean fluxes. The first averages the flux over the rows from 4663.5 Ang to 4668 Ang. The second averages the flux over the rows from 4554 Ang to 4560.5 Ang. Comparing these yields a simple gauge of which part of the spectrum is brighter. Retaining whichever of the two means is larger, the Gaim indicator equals 119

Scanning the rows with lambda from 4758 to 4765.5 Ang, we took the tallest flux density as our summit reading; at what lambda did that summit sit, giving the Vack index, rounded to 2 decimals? 4758.41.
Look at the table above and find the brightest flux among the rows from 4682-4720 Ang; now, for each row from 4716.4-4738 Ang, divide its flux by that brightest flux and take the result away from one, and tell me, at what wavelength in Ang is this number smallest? 4720.21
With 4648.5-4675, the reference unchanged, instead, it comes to 4658.67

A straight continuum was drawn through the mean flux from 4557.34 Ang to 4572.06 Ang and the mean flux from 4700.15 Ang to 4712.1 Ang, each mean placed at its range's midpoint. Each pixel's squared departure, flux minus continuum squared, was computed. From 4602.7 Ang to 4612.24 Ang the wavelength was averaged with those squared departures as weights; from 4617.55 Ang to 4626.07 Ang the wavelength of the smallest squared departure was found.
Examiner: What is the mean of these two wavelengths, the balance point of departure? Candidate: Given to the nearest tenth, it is 4614.9 Ang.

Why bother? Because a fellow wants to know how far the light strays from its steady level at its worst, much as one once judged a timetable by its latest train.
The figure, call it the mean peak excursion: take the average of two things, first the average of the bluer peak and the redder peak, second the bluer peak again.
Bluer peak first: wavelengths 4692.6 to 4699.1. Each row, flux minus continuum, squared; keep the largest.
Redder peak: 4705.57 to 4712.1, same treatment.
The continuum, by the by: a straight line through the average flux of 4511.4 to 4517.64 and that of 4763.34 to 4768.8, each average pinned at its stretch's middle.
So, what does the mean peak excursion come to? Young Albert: 22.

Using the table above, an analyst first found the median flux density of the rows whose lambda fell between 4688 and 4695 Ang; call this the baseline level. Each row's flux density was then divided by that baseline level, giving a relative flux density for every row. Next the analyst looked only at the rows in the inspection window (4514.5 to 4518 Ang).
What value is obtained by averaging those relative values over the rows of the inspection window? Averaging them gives 1.00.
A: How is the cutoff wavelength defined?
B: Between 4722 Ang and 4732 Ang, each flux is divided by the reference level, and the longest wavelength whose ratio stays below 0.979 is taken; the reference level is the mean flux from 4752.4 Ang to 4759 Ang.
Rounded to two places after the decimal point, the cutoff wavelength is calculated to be 4731.09 Ang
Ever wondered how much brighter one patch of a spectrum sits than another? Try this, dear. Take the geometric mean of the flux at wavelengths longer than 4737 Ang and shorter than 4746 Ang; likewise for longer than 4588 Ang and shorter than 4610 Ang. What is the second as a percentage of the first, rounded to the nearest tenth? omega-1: 101.7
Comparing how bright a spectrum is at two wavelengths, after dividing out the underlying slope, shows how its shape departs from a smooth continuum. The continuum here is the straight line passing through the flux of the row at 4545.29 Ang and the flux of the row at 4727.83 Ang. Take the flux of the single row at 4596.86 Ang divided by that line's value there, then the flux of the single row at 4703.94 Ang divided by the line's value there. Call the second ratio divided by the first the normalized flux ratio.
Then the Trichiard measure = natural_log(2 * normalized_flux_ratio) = 0.68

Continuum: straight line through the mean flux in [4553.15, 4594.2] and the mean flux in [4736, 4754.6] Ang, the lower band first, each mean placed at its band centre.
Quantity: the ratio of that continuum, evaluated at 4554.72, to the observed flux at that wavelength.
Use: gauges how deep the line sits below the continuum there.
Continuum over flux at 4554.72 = 1.01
